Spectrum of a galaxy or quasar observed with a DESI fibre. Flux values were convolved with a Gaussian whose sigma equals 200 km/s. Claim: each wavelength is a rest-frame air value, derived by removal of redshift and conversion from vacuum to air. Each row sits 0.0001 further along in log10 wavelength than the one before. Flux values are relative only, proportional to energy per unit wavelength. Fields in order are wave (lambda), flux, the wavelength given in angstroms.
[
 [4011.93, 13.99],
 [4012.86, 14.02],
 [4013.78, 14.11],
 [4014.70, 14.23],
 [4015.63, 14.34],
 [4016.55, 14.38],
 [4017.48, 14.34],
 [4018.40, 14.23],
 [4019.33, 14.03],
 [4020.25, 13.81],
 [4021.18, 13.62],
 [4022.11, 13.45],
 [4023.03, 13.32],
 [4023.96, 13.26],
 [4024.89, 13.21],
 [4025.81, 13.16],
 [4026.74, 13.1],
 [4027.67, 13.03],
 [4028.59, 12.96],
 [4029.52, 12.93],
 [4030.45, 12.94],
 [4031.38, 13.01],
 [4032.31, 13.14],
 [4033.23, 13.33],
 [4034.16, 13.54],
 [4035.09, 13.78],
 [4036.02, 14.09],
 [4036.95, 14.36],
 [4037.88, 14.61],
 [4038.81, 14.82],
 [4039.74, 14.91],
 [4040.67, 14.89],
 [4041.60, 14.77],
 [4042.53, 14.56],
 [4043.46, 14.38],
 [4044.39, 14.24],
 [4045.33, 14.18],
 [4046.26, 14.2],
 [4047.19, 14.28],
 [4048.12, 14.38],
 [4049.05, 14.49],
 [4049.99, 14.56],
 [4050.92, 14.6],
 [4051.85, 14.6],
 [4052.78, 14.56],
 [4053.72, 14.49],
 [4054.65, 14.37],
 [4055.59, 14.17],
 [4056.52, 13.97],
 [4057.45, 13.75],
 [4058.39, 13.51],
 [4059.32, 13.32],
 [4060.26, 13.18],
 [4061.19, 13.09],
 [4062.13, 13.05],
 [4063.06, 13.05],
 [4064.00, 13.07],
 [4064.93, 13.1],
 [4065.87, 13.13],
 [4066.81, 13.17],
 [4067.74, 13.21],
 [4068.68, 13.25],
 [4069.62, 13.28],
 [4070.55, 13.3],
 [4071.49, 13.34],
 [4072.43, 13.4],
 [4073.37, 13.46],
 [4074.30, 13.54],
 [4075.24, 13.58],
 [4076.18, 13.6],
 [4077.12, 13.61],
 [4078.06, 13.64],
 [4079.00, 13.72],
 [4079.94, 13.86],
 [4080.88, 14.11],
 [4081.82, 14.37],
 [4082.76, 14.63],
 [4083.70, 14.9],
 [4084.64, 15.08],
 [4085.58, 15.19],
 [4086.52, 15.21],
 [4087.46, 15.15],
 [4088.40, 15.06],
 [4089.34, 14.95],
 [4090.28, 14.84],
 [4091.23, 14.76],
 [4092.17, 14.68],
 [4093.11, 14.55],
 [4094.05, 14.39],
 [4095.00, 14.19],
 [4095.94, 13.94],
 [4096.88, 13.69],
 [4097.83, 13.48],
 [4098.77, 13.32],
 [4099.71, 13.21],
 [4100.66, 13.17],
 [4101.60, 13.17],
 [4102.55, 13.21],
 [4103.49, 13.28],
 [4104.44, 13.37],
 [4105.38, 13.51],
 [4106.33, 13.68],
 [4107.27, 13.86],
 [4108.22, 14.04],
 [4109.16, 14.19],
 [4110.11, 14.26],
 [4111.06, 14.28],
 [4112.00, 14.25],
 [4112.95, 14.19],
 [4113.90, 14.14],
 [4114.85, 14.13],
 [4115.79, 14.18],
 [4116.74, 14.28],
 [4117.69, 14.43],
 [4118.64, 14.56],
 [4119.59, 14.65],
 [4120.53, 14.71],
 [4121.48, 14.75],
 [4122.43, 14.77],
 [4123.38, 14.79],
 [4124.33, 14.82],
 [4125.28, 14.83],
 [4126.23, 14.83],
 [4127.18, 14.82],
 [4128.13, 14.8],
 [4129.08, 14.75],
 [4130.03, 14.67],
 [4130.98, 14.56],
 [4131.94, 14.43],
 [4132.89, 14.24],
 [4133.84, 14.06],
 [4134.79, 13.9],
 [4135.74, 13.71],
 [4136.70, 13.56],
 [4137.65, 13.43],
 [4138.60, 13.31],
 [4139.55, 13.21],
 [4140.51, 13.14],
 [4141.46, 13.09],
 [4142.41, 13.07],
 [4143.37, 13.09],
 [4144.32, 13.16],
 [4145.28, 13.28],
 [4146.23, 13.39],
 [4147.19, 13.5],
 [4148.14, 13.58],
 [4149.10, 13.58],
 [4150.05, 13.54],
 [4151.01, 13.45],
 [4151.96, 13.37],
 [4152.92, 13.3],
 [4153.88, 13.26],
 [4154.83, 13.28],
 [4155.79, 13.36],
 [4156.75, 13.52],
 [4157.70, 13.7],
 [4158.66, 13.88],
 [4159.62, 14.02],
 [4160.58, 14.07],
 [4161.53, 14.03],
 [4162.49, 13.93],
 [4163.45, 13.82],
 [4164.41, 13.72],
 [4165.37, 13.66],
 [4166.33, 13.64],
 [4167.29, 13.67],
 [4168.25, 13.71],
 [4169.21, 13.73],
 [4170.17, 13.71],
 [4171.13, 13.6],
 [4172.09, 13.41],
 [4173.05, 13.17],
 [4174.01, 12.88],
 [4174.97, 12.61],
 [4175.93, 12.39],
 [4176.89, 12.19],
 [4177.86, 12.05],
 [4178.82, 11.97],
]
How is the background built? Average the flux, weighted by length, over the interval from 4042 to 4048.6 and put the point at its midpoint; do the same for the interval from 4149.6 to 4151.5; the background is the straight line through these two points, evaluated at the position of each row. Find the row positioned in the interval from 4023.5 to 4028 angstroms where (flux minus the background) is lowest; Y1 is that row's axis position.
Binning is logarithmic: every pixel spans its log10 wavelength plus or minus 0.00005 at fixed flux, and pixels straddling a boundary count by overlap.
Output 4027.67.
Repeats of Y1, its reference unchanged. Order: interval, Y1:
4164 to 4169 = 4166.33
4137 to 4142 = 4141.46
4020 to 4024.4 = 4023.96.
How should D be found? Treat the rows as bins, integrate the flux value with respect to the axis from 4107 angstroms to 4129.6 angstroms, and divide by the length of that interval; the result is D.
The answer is 14.5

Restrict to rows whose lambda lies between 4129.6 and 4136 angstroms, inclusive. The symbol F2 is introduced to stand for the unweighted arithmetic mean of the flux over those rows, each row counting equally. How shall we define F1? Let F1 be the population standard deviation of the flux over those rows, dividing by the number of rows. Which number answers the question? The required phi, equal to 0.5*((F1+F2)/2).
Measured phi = 3.64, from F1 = 0.33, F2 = 14.2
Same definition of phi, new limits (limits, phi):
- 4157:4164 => 3.51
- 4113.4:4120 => 3.63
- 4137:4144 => 3.33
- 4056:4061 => 3.46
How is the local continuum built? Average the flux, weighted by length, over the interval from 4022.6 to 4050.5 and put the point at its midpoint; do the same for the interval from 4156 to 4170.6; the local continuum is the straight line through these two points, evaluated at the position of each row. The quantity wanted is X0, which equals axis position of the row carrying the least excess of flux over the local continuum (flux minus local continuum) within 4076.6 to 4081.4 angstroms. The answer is 4077.12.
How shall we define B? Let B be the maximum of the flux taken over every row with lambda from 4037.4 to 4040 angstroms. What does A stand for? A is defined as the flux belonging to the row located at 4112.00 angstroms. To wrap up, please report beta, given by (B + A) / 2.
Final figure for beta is 14.6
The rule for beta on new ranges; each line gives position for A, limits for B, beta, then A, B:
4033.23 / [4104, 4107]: 13.5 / 13.33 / 13.68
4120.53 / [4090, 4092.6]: 14.8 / 14.71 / 14.84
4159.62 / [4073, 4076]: 13.8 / 14.02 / 13.58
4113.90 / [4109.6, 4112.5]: 14.2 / 14.14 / 14.28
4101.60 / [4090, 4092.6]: 14.0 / 13.17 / 14.84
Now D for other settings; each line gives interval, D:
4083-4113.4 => 14.2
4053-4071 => 13.5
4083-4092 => 15.0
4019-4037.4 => 13.4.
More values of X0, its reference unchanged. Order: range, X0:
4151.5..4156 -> 4153.88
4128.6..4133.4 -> 4132.89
